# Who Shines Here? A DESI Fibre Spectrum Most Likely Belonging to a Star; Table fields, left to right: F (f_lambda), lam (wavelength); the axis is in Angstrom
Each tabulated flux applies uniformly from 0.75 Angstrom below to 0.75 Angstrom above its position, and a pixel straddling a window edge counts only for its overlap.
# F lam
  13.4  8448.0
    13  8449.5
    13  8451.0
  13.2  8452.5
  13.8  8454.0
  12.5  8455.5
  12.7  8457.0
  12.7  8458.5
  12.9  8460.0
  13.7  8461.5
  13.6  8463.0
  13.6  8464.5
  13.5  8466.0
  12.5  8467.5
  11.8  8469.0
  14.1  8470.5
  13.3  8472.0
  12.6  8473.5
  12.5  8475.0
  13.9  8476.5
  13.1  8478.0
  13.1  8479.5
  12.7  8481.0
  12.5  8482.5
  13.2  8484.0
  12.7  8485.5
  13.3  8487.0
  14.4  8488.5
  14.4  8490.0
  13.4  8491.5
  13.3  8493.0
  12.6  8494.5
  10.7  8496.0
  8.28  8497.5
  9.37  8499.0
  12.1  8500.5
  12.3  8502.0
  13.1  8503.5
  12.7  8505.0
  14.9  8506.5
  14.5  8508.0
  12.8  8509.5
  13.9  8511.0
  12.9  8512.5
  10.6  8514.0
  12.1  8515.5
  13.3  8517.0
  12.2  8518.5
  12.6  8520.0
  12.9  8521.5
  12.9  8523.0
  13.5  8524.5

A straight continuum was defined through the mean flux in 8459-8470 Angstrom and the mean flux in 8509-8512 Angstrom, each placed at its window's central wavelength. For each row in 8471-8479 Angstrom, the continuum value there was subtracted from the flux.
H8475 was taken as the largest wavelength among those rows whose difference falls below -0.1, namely 8475.0 Angstrom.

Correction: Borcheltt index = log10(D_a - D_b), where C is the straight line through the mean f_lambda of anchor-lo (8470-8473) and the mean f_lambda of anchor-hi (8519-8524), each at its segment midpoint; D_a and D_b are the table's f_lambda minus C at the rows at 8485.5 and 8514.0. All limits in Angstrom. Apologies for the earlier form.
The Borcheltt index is 0.2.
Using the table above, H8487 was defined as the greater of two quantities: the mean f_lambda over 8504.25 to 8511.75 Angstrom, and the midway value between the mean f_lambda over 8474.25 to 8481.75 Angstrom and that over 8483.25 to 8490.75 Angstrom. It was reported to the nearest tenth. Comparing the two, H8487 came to 13.8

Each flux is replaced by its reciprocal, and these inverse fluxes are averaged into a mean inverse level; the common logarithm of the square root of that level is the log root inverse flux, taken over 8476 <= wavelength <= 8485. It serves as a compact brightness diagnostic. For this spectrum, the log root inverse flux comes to -0.558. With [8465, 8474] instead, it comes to -0.556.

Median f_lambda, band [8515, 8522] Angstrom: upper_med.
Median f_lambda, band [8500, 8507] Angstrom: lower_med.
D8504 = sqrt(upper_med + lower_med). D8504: 5.03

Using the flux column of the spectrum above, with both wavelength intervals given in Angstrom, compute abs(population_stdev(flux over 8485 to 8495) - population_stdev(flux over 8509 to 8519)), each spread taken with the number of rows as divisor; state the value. 0.31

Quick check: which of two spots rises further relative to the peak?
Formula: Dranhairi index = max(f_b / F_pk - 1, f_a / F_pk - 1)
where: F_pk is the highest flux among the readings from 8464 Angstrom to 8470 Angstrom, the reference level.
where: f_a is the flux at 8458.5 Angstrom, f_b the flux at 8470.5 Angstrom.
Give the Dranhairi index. 0.037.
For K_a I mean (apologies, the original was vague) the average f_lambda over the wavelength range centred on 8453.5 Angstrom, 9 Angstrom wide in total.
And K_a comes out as 13.0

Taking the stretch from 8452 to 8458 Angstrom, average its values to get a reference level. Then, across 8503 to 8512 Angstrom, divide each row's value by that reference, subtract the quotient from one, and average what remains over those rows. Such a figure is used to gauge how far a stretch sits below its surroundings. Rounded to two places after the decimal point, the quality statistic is -0.05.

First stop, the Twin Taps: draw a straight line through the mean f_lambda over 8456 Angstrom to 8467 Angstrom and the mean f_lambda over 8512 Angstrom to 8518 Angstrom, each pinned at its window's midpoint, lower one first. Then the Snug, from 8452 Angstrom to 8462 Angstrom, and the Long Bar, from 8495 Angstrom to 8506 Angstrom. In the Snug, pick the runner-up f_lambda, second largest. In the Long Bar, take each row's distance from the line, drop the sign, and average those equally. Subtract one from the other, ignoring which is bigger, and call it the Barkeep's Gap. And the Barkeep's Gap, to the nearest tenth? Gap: 12.2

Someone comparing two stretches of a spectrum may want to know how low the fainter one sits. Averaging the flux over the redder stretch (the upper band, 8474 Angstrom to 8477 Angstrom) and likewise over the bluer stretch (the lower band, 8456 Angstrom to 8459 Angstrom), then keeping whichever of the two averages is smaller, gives 12.7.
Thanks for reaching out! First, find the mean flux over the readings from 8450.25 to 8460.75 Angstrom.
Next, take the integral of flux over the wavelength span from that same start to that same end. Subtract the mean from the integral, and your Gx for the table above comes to 123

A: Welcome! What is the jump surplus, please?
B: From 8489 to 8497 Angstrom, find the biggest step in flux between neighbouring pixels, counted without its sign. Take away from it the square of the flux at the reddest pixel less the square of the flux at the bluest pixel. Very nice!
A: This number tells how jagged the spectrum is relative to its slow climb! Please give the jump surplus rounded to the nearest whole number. 95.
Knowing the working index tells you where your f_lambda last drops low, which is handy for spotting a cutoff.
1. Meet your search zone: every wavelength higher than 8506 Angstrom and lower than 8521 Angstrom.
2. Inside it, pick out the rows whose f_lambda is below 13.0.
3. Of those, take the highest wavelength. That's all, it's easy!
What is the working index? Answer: 8520.0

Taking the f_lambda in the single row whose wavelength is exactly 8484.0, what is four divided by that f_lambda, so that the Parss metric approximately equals 0.303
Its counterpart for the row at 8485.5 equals 0.315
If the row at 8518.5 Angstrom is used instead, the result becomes 0.328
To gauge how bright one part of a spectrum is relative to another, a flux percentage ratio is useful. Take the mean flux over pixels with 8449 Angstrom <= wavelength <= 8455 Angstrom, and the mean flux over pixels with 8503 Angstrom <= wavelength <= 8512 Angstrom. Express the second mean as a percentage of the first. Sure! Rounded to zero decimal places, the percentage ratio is 103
